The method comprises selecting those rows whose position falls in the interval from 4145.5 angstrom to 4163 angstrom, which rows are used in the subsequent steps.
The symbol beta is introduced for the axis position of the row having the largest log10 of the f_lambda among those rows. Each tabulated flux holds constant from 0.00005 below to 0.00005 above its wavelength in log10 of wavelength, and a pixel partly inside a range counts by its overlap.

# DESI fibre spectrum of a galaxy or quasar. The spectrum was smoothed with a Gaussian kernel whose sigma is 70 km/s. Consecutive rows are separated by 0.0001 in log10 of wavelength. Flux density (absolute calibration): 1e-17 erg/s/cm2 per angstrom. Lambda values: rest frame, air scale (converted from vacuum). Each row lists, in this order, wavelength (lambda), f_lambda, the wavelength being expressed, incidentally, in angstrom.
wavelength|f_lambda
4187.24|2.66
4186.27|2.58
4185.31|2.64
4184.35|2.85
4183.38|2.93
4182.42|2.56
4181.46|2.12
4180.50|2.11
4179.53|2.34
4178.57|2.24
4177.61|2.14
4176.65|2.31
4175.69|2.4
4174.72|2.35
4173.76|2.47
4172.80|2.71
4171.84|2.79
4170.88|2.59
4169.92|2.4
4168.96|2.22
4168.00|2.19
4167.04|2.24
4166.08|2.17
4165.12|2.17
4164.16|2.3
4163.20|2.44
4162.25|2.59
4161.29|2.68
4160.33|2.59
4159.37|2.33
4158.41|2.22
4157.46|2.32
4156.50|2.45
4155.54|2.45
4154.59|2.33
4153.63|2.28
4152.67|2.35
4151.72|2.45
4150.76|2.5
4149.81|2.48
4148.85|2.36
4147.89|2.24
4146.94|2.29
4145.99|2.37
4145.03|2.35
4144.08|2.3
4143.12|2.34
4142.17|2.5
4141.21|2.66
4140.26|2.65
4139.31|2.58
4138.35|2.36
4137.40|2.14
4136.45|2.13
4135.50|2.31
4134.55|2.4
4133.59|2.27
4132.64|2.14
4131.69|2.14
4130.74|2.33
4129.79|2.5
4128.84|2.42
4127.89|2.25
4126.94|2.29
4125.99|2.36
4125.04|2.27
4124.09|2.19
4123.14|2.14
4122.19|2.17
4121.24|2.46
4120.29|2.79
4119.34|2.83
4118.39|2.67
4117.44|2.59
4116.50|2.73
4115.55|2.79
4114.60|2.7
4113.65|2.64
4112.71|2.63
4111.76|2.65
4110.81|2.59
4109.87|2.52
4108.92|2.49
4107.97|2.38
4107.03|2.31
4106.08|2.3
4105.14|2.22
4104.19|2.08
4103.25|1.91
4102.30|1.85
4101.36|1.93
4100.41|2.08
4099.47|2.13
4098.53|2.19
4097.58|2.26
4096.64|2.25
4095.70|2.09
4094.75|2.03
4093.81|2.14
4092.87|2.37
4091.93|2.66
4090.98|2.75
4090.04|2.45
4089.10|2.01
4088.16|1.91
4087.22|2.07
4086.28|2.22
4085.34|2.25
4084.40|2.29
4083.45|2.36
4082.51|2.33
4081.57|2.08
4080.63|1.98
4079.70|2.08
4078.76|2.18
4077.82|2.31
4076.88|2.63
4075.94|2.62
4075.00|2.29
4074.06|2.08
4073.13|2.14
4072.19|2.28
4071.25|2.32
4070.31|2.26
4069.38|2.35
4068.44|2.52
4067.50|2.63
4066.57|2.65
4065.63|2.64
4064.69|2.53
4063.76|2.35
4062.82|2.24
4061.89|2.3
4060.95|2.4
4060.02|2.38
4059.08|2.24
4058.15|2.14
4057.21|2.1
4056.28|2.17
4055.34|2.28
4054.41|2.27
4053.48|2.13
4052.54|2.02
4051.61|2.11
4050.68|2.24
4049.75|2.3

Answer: 4161.29 angstrom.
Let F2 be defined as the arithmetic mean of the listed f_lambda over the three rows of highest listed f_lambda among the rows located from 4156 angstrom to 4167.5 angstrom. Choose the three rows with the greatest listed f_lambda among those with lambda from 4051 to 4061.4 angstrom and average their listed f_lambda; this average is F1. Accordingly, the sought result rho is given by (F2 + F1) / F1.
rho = 2.11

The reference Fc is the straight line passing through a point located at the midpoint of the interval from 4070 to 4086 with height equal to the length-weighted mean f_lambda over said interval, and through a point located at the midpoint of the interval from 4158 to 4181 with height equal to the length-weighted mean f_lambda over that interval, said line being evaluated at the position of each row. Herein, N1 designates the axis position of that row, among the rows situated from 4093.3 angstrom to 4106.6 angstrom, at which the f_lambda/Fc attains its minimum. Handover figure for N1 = 4102.30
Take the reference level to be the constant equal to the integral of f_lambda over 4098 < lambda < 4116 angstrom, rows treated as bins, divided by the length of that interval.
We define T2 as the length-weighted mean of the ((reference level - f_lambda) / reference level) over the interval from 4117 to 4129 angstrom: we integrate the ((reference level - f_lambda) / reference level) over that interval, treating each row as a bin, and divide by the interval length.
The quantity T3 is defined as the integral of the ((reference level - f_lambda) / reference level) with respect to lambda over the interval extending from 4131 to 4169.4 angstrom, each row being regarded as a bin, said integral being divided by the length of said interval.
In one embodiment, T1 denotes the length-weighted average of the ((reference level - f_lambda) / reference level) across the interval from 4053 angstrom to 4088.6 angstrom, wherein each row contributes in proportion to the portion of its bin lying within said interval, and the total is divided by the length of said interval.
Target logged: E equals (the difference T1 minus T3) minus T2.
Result 0.06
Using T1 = 0.020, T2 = -0.035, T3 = -0.009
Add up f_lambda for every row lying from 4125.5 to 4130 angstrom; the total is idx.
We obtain 11.8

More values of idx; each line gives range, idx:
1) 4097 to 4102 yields 10.6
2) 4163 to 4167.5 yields 11.3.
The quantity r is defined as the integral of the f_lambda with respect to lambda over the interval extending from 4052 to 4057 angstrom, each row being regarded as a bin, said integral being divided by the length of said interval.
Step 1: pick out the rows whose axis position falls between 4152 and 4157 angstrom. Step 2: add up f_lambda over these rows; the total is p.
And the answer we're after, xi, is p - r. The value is 9.7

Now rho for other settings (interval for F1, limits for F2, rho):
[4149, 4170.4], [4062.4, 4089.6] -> 2.01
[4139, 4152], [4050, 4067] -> 1.99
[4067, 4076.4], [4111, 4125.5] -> 2.08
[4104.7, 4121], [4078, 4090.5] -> 1.85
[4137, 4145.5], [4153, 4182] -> 2.04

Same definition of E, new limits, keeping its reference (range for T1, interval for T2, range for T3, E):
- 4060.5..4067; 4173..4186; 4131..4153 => 0.01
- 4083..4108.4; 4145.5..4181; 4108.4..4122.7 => 0.19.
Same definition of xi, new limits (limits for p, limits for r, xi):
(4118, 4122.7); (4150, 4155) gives 10.5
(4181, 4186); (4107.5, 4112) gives 10.6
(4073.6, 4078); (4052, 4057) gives 9.8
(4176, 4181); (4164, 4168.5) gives 8.9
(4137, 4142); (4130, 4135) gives 10.1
